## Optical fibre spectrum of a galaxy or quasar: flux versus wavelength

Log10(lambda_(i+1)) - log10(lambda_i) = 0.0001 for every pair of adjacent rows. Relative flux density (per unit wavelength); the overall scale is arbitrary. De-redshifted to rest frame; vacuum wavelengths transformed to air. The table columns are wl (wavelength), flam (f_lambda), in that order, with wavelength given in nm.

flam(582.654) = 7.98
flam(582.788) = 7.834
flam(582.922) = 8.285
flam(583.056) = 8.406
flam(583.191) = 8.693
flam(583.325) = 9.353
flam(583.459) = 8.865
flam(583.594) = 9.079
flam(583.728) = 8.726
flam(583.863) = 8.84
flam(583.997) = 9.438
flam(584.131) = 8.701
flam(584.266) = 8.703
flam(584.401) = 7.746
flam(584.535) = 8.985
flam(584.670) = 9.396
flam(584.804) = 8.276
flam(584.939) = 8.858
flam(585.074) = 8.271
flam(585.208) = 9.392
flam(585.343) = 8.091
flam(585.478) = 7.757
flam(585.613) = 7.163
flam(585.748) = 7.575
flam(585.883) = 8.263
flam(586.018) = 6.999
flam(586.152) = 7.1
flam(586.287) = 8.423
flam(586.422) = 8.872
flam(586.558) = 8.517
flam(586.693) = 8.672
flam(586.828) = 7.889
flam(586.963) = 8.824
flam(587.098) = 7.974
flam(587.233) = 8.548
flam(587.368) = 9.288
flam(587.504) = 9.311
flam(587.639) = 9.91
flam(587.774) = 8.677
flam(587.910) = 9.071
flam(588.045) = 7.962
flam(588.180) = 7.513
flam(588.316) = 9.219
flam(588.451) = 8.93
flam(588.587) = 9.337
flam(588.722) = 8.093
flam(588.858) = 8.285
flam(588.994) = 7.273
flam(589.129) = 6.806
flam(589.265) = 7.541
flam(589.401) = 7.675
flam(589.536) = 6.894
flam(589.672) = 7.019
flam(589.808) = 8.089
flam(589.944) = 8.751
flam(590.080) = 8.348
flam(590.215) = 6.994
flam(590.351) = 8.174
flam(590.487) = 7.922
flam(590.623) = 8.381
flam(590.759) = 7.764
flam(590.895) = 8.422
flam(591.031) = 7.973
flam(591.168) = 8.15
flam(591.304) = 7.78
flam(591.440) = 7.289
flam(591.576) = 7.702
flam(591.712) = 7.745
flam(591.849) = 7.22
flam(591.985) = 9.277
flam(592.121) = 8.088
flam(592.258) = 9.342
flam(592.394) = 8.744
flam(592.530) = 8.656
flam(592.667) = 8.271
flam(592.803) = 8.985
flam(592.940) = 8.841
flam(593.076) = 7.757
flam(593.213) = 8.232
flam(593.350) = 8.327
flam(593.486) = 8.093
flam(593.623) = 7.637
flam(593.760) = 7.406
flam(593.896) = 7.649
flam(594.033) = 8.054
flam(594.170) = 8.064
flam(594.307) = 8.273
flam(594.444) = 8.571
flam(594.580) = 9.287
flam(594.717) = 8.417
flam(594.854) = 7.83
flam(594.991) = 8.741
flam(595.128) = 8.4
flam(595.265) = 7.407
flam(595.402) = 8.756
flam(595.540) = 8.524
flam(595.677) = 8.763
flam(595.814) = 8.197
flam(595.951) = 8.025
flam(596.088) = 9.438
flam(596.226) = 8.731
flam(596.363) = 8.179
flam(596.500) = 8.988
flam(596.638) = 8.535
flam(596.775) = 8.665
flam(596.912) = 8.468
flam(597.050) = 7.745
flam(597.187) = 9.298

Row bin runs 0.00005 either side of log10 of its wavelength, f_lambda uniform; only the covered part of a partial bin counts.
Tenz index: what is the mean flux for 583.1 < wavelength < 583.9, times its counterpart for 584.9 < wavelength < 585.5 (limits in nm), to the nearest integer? 76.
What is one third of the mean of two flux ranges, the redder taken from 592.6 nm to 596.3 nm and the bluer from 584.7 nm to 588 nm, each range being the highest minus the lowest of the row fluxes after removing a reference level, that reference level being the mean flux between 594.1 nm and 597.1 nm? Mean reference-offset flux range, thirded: 0.82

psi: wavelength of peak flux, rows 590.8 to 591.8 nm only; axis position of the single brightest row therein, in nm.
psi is 590.895 nm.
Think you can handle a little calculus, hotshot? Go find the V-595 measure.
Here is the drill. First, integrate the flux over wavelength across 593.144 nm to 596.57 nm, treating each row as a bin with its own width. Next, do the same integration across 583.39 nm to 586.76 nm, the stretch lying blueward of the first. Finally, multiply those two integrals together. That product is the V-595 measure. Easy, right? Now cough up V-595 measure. 809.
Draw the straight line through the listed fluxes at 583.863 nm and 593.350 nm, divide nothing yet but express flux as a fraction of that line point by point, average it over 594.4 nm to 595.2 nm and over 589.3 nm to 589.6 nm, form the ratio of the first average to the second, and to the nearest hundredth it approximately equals 1.21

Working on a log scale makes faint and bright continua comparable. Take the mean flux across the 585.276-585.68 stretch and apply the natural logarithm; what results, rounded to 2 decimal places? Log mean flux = 2.04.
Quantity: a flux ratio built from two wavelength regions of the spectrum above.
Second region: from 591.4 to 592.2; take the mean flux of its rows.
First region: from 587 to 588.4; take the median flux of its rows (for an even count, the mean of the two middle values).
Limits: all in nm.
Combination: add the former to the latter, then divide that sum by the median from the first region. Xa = 1.89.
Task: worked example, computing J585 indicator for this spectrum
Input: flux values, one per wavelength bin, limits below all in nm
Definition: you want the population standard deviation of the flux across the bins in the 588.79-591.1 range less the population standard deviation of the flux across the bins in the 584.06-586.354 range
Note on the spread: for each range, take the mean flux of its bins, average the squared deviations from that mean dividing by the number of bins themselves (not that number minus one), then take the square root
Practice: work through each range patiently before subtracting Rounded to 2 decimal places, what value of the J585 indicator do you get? -0.14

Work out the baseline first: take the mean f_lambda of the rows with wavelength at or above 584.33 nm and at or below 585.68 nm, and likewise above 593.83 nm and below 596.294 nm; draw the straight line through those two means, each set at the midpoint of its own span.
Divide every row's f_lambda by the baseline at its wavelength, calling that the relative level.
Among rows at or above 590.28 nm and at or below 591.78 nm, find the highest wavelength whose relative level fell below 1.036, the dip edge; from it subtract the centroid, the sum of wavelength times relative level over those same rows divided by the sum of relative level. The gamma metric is 0.69 nm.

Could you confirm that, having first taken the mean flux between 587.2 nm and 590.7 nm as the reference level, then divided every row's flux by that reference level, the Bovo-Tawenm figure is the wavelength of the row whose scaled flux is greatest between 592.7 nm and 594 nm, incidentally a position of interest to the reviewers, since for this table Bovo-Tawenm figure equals 592.803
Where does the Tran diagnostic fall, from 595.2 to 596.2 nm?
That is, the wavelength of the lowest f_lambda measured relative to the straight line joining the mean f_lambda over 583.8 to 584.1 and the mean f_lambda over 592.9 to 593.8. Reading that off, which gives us 595.265 nm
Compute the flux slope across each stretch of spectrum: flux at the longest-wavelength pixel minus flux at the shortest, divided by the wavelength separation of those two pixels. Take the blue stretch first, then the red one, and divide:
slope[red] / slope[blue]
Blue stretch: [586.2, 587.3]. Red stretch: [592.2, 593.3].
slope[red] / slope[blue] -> -8.8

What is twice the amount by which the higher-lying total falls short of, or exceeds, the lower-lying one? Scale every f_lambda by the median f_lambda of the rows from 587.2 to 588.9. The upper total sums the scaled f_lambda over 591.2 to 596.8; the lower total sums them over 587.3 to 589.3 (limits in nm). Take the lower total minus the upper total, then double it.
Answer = -48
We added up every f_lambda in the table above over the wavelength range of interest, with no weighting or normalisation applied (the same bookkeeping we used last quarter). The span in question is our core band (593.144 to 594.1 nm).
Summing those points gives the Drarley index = 55.4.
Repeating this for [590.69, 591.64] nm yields 55.1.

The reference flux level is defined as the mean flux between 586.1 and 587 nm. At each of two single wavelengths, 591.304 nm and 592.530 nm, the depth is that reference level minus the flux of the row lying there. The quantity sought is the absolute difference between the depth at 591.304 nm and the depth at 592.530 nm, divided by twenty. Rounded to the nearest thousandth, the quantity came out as 0.044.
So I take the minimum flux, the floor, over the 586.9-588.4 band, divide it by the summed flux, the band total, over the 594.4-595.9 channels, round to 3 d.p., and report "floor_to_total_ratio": 0.081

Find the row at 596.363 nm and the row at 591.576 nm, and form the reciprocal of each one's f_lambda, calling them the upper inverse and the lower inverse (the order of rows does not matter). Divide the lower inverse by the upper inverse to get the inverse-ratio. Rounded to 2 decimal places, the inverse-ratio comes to 1.06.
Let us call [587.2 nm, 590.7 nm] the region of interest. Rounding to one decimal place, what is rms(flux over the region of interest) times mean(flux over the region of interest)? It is 68.1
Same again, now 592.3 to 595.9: 69.1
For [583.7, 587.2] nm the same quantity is 70.2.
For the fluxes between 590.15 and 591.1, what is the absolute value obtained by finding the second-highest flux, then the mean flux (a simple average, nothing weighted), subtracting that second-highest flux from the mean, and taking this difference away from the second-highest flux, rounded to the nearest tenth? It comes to 8.8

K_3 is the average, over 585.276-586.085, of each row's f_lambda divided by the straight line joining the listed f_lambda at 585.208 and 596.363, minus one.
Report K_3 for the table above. -0.18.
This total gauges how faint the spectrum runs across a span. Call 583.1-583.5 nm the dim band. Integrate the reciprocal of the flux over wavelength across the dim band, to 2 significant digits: 0.045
